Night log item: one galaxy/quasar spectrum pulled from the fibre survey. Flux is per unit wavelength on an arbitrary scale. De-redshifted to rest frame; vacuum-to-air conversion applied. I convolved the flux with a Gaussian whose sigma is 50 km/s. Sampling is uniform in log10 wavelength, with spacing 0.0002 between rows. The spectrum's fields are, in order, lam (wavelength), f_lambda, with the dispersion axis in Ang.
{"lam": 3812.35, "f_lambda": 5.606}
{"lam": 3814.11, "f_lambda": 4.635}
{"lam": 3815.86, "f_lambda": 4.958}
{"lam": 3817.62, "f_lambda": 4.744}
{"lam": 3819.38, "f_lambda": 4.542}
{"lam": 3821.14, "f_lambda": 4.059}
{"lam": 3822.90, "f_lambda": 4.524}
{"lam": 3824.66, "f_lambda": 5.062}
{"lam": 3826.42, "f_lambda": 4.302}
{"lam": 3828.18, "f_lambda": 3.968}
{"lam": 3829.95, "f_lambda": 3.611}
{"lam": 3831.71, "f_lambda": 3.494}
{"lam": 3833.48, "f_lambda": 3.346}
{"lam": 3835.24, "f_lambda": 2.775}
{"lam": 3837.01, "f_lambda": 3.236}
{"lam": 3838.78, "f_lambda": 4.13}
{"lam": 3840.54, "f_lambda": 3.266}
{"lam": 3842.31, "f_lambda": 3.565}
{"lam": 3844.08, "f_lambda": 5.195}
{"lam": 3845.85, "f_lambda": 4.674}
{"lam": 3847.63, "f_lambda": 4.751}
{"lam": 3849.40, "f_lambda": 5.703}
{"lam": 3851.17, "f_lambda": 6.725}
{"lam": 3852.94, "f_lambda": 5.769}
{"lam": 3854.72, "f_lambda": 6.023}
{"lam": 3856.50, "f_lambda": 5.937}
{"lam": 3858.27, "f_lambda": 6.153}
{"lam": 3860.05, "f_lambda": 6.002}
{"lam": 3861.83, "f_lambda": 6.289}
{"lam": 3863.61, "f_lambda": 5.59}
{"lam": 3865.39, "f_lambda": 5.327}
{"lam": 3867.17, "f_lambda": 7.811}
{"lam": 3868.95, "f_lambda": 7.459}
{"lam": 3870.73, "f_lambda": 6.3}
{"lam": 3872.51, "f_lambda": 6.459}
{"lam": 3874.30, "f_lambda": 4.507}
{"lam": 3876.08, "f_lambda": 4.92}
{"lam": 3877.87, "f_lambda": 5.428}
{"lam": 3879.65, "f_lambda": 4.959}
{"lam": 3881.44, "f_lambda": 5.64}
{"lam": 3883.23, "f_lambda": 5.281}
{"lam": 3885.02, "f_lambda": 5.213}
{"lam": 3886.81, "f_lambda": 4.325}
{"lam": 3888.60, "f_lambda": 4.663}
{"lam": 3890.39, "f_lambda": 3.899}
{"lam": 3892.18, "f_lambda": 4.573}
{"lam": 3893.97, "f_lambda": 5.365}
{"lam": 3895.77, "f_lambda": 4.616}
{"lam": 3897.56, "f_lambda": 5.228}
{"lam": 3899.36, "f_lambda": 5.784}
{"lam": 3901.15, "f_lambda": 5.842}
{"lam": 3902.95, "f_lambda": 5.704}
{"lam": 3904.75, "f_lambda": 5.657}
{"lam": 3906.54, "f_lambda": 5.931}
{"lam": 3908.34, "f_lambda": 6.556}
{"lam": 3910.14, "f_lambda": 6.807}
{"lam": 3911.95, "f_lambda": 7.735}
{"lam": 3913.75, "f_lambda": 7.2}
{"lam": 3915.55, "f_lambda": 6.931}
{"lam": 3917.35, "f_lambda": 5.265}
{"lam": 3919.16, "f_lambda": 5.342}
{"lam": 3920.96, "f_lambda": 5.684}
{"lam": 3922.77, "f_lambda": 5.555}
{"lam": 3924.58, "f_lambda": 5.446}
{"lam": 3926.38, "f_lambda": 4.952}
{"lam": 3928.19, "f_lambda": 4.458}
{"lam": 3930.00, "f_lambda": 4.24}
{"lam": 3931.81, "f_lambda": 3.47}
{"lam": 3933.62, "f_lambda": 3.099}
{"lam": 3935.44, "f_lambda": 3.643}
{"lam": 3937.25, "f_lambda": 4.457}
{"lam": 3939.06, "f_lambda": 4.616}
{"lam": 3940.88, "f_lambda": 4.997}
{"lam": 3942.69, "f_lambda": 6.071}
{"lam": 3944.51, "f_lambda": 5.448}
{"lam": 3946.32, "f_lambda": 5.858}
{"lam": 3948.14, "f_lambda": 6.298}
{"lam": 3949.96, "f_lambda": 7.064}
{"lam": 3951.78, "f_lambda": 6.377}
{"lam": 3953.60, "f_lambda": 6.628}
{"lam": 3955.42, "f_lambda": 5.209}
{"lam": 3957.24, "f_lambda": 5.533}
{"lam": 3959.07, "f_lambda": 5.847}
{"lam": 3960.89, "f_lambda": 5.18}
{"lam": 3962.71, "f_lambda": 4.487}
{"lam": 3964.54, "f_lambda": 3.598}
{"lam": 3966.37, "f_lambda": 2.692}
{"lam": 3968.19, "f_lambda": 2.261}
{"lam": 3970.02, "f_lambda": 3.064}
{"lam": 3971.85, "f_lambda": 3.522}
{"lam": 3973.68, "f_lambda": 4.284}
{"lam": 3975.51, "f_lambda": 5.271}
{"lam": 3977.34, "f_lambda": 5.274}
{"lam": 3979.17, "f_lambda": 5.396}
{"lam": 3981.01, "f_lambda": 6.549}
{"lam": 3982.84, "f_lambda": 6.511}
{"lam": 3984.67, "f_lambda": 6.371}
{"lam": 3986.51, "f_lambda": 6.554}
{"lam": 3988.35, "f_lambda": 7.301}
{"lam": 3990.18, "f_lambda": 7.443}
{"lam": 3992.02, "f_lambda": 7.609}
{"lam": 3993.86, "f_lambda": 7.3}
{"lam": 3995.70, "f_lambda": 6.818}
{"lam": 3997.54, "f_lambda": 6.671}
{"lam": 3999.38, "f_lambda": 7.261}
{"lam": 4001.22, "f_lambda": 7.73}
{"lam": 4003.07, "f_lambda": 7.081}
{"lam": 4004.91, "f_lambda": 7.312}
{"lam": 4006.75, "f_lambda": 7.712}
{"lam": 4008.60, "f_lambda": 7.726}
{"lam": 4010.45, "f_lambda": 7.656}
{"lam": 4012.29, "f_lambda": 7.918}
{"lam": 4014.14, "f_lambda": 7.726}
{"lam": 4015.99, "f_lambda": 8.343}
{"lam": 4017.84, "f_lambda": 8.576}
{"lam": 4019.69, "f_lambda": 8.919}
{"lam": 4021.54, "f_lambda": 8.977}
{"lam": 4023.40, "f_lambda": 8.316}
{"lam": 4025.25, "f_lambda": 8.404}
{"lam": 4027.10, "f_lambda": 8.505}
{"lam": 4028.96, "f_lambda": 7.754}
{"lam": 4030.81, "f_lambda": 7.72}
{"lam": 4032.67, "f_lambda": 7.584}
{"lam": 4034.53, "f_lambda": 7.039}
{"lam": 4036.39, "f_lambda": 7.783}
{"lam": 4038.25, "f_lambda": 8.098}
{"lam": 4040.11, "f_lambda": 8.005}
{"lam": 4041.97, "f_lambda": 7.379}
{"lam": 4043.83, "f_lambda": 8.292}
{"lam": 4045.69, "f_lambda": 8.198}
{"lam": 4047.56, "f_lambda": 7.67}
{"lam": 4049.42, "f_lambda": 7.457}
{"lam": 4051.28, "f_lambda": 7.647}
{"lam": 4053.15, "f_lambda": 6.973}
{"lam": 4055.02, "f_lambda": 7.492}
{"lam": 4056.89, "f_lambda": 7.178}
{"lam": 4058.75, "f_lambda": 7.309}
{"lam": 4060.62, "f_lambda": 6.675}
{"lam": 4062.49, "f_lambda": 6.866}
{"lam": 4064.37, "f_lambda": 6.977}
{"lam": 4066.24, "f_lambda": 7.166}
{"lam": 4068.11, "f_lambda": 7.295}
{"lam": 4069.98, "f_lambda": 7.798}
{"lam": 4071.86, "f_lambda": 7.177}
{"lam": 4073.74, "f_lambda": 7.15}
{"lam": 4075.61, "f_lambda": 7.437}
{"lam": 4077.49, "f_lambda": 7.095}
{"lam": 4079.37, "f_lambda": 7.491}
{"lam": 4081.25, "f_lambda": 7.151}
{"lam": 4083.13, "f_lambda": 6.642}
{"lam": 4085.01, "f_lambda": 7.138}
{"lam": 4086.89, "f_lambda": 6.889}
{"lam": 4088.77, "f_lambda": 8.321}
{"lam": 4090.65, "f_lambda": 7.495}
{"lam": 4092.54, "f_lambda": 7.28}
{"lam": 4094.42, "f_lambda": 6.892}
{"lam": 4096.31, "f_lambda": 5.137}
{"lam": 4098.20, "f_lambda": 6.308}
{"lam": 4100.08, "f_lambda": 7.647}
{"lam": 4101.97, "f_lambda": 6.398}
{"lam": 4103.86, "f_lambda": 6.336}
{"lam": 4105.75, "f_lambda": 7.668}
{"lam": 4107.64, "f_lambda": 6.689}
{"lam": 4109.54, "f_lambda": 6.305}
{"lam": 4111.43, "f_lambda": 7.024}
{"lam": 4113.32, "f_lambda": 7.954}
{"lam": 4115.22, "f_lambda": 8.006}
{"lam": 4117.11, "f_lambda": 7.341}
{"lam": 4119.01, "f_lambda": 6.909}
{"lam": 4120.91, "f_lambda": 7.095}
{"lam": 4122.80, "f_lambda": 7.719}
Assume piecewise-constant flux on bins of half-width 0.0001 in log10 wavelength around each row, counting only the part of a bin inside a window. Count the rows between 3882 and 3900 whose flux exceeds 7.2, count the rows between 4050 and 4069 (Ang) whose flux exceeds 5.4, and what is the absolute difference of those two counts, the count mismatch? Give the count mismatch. 10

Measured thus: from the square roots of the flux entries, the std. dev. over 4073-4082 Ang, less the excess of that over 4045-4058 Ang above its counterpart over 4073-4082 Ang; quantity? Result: 0.00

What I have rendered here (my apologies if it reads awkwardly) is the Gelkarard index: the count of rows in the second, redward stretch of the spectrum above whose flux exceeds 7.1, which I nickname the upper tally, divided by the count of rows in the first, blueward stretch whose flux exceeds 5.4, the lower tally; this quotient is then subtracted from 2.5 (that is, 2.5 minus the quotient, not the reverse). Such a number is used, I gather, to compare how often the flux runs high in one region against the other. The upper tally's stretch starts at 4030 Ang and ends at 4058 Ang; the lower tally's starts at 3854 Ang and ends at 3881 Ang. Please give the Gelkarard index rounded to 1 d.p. 1.3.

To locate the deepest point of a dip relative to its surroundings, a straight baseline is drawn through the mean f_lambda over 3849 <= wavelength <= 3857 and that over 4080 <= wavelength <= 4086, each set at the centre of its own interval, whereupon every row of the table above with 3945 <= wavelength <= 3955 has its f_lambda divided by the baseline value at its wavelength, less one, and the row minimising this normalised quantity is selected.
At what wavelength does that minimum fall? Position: 3946.32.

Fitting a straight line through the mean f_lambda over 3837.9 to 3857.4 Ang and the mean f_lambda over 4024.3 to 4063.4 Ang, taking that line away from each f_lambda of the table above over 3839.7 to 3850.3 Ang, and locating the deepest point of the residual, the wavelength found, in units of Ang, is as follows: 3840.54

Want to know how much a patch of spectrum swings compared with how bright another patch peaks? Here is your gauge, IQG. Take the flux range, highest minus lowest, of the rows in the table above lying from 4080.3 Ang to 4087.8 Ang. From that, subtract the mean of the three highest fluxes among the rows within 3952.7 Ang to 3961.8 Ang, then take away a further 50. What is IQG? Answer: -55.5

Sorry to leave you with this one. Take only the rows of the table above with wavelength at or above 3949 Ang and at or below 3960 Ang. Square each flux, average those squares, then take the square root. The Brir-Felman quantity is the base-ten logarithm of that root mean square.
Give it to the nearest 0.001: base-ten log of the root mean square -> 0.788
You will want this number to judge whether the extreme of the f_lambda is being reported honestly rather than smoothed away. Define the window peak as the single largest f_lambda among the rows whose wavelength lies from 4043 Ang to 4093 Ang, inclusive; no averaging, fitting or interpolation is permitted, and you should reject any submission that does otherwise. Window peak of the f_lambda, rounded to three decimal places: 8.321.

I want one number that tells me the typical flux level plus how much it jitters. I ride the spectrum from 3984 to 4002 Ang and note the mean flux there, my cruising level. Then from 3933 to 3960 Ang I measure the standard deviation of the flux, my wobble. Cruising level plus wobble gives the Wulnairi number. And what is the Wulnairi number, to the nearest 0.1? 8.2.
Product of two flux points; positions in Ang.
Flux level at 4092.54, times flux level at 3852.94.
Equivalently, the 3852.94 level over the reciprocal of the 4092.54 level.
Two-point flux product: 42.0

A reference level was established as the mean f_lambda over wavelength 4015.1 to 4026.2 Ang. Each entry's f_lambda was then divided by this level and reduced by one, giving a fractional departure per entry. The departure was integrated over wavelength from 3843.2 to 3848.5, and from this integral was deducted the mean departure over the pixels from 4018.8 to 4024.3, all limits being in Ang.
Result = -2.3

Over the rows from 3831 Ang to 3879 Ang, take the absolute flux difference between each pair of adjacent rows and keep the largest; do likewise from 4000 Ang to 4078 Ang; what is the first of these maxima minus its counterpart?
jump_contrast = 1.6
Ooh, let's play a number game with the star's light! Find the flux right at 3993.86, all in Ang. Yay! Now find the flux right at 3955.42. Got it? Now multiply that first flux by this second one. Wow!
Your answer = 38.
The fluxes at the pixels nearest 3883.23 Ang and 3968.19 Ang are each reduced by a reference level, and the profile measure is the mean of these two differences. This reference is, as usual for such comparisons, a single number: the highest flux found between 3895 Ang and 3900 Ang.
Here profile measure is -2.0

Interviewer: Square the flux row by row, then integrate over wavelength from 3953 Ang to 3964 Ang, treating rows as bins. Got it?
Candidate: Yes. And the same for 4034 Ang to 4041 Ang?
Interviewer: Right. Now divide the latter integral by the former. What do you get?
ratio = 1.3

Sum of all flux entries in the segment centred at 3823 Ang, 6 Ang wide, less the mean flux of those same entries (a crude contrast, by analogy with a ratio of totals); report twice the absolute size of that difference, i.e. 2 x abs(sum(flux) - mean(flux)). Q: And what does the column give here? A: 18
